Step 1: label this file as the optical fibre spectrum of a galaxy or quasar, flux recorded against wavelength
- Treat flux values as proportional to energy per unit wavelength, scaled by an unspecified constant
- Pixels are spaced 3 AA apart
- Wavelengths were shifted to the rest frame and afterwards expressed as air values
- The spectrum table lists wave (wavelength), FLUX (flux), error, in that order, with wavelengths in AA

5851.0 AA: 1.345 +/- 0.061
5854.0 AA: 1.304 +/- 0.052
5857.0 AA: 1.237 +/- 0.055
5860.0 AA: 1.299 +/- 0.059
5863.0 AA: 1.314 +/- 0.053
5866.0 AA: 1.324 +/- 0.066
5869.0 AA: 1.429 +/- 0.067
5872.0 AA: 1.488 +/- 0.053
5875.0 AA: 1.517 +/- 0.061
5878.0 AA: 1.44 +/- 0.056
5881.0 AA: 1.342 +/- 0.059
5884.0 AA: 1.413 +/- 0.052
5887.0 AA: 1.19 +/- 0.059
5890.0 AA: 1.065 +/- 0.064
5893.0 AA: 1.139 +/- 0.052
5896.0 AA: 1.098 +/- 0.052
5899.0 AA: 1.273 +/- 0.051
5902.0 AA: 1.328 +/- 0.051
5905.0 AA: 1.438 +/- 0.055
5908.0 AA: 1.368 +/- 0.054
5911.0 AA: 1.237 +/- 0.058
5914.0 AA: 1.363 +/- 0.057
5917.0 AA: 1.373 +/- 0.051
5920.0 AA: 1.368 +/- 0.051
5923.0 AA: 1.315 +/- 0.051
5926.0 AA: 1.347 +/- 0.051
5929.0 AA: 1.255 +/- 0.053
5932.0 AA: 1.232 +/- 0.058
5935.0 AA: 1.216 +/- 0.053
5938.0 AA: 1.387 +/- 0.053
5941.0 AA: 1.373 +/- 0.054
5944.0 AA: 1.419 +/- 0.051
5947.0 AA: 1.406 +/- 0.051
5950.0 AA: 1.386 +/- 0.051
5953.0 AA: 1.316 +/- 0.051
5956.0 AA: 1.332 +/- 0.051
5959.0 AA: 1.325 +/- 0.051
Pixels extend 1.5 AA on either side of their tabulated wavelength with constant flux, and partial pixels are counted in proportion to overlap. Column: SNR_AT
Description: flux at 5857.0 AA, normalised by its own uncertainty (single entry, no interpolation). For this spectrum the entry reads 22.5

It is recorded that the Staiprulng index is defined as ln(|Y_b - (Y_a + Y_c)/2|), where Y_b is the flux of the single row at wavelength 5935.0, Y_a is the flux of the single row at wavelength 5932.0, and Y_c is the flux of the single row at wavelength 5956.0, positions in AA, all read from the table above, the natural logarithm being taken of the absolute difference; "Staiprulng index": -2.7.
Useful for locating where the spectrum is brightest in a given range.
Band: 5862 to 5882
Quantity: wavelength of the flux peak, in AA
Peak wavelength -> 5875.0 AA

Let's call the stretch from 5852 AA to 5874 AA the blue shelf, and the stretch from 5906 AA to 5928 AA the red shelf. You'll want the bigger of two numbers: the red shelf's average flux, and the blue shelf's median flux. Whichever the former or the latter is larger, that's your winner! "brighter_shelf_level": 1.34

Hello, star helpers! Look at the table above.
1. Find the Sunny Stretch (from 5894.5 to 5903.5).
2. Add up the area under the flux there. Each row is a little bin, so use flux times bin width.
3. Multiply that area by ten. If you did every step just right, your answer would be 111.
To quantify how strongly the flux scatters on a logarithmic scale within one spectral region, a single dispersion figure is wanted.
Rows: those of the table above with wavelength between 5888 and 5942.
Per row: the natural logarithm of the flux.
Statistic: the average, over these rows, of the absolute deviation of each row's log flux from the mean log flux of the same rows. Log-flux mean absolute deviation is 0.069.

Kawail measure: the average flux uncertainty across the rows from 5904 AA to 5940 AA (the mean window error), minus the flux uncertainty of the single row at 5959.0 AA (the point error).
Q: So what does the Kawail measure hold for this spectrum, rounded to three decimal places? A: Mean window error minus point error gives 0.003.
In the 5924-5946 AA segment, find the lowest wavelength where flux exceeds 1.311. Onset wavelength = 5926.0 AA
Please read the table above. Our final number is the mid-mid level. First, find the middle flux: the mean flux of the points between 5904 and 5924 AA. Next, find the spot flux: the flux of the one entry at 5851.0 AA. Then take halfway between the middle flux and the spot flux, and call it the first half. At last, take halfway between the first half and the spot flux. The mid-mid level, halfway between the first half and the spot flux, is 1.35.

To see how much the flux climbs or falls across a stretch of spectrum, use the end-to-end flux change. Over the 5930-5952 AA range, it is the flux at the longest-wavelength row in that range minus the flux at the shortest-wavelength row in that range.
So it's 0.15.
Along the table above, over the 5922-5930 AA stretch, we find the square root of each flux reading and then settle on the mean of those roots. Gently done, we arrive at 1.14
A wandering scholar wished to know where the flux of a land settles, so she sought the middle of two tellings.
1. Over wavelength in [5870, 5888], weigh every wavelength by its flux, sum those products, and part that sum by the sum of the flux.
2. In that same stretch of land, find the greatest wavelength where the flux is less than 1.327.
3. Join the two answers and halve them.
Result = 5883.1 AA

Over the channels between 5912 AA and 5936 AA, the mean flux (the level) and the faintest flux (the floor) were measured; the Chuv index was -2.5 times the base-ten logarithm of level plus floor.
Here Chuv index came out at -1.01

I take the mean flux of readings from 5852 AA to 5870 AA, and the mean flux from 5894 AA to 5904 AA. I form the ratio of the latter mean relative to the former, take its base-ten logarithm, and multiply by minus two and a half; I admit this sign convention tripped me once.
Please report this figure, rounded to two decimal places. 0.07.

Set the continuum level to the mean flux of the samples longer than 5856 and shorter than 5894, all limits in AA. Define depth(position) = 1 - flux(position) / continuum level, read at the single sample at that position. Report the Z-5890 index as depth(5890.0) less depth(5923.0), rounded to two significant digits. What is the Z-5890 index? 0.19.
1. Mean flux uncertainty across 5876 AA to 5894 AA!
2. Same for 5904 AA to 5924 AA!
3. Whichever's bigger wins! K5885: 0.057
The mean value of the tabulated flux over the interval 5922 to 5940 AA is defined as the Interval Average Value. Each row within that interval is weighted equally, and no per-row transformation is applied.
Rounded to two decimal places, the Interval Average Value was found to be 1.29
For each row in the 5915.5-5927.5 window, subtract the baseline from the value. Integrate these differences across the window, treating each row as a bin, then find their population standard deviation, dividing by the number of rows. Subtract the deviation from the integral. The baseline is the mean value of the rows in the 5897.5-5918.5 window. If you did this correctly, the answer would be 0.11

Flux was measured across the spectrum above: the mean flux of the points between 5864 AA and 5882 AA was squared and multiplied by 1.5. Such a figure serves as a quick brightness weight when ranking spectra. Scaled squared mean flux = 3.04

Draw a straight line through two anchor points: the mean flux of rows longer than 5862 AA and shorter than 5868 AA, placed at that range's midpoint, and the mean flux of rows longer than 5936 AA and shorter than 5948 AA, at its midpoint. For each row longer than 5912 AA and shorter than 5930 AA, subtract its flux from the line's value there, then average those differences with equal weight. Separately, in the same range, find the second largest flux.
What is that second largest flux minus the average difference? 1.33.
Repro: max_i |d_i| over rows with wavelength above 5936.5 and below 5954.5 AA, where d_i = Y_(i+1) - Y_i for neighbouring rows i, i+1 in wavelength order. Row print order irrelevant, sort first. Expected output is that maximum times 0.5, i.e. 0.035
